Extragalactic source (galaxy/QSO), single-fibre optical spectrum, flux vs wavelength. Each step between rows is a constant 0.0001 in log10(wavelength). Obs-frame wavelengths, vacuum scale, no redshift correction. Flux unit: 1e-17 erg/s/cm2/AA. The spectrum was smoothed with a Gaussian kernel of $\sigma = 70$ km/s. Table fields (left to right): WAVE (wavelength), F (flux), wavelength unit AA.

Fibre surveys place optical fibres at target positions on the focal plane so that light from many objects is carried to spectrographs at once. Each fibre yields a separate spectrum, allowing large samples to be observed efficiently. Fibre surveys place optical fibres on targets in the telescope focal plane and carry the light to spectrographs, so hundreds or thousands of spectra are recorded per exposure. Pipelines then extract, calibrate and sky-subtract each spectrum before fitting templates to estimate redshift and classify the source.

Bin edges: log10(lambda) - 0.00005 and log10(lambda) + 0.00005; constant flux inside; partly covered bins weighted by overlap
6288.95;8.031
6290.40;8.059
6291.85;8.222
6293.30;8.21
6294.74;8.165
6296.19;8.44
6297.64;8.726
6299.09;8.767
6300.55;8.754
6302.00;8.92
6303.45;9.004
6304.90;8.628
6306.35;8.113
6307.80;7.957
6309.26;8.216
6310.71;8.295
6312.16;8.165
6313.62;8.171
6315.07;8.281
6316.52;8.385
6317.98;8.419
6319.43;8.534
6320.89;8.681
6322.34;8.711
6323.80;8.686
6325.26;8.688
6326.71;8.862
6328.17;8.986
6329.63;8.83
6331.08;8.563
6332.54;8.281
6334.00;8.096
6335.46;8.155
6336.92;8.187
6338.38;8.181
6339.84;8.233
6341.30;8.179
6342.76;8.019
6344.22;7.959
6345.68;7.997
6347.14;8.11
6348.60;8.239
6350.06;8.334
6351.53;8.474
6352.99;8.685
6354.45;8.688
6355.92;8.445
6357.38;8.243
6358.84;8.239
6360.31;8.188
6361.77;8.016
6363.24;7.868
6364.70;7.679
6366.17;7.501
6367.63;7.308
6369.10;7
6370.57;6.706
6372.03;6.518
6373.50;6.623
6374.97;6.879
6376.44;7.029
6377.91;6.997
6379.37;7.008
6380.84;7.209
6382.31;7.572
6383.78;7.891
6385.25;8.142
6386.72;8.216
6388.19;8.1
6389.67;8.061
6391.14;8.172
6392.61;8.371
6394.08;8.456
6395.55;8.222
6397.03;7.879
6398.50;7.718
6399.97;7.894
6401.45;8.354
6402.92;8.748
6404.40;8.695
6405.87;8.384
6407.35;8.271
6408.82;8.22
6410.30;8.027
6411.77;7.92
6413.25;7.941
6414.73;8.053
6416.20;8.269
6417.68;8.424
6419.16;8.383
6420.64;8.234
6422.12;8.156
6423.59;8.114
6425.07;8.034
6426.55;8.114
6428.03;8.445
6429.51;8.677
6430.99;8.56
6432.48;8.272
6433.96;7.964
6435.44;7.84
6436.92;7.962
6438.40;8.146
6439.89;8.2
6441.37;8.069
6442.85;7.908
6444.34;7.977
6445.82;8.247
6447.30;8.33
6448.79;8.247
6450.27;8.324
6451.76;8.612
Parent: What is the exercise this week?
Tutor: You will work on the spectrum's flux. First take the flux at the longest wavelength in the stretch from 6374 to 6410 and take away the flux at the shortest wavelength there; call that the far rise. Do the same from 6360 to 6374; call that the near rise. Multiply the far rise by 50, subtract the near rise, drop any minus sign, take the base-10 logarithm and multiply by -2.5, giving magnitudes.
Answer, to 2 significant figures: -4.6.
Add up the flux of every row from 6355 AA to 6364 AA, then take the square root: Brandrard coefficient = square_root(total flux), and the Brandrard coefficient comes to 7.0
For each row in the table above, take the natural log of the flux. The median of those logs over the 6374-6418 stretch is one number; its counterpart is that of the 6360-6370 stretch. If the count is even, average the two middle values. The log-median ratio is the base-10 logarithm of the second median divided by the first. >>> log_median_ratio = -0.011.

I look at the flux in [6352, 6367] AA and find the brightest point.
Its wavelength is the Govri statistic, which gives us 6354.45 AA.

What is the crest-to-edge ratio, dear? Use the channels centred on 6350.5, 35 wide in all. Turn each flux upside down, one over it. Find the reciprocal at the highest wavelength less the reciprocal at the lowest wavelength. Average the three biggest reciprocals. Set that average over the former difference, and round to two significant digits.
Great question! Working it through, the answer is 10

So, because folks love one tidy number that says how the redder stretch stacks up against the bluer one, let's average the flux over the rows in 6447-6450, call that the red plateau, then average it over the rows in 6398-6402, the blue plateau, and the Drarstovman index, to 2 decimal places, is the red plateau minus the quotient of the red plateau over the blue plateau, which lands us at 7.25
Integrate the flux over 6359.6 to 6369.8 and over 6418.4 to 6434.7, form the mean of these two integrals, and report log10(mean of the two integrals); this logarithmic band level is 2.03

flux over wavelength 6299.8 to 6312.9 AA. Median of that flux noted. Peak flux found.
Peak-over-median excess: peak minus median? 0.71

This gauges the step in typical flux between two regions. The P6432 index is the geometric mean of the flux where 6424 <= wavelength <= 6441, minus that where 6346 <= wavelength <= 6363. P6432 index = -0.13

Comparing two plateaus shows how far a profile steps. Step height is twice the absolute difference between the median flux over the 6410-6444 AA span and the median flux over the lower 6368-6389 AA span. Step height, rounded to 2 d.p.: 2.19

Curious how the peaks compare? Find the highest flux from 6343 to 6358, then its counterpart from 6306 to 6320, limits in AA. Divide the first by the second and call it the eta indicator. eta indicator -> 1.02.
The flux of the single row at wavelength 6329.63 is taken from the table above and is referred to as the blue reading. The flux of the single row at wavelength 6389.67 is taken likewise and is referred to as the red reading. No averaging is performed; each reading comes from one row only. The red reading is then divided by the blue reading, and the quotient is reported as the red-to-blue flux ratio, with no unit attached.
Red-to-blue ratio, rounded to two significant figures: 0.91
